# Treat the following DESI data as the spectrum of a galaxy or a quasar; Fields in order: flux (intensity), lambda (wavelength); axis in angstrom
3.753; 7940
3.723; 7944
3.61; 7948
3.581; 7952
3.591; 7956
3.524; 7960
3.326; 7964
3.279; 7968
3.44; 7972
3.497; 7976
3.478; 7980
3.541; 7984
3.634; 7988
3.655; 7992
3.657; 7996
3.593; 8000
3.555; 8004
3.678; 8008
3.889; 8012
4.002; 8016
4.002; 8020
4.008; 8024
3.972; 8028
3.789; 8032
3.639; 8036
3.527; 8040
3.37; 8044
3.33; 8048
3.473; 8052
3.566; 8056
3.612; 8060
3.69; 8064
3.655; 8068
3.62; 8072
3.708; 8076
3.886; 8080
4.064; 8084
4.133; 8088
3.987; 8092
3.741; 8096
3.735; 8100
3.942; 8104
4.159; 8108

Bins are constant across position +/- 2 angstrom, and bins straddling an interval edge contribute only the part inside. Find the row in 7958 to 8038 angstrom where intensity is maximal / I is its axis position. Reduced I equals 8024 angstrom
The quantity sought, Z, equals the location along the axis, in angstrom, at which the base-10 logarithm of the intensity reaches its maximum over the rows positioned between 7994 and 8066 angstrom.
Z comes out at 8024 angstrom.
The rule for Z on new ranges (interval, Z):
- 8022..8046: 8024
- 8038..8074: 8064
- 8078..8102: 8088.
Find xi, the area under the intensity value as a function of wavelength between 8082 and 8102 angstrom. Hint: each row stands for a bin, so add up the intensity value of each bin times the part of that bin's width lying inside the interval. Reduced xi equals 79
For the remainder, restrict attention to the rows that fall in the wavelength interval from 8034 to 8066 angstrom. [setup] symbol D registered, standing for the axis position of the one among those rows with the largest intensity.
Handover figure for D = 8064 angstrom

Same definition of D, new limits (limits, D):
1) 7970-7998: 7996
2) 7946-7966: 7948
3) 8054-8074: 8064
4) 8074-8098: 8088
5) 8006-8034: 8024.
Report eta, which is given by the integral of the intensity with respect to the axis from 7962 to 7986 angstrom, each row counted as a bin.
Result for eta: 82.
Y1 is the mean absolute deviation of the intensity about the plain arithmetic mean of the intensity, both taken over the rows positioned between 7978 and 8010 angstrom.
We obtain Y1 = 0.06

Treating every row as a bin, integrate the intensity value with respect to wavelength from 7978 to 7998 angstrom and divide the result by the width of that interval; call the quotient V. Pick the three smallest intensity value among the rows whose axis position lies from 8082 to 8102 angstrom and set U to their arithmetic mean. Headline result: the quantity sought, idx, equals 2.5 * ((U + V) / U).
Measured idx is 4.85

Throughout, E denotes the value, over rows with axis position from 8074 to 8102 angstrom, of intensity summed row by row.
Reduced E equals 27.3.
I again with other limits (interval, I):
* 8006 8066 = 8024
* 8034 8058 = 8036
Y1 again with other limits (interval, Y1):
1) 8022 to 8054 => 0.21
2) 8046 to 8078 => 0.09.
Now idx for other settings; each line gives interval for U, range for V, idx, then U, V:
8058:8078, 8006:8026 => 5.20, 3.63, 3.92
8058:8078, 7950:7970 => 4.88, 3.63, 3.46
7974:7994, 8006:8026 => 5.29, 3.51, 3.92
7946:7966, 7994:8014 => 5.14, 3.48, 3.67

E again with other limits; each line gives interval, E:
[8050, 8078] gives 25.3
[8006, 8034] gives 27.3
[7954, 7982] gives 24.1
